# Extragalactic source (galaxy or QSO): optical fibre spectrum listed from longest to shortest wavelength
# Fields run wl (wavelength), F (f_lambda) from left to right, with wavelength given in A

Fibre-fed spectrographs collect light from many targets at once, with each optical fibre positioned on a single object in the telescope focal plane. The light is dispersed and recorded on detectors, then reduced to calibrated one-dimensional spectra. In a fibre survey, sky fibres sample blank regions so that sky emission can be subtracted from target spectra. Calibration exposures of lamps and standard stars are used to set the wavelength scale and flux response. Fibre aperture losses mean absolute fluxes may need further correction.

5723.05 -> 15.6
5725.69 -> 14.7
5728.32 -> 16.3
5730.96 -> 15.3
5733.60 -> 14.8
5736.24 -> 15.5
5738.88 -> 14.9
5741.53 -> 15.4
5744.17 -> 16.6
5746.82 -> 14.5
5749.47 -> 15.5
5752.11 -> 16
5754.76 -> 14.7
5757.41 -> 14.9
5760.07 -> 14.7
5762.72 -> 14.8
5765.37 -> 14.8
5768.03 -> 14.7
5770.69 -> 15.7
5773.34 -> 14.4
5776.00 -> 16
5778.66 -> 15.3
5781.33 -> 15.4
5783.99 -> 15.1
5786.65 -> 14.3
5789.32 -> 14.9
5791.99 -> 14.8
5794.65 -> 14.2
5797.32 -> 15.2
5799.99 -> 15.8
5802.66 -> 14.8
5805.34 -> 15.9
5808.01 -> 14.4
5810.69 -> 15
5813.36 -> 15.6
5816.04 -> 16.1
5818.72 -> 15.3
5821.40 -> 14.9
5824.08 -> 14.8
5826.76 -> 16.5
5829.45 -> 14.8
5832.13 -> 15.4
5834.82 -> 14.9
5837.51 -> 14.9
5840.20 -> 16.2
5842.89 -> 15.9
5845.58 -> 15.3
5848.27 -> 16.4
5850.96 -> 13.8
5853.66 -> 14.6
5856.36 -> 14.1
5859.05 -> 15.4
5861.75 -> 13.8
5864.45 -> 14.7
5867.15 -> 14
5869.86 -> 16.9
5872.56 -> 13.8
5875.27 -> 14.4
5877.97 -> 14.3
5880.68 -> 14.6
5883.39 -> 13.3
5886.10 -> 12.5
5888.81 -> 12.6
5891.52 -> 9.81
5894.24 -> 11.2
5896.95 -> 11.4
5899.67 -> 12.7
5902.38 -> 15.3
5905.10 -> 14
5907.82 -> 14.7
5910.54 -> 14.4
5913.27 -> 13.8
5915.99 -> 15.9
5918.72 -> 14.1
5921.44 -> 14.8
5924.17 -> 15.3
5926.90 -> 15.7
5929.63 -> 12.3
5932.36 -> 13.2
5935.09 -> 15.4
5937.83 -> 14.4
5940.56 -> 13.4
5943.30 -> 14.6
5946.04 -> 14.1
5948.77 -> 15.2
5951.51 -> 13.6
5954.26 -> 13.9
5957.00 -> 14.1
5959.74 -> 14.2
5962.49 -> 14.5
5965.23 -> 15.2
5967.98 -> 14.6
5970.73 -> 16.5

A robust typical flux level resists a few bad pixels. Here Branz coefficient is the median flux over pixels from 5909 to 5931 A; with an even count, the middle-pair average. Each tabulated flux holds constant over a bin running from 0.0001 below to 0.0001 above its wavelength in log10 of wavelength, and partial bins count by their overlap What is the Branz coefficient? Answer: 14.6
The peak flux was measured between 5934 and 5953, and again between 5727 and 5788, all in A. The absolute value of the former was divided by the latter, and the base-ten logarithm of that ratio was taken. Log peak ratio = -0.033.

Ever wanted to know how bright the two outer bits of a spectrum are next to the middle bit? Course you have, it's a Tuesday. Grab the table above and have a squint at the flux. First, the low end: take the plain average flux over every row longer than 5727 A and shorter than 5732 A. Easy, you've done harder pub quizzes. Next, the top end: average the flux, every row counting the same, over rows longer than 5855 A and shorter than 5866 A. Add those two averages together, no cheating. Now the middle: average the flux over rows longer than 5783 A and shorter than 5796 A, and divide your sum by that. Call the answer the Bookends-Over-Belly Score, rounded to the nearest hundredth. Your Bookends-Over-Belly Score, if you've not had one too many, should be 2.07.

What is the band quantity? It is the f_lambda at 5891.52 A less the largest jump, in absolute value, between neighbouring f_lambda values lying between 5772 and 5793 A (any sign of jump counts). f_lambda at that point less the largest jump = 8.2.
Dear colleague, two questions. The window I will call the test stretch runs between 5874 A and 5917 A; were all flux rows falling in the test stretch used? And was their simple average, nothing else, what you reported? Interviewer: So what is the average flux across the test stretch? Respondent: 13.4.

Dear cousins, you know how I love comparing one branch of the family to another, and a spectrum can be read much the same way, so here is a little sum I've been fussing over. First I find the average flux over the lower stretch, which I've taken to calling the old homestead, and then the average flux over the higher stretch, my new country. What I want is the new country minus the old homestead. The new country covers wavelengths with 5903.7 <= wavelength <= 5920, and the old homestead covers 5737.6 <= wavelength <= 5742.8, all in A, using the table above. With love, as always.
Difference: -0.7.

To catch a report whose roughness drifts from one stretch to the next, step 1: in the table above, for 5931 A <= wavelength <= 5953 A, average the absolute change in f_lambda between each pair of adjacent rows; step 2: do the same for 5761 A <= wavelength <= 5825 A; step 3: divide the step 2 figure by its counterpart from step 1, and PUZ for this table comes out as 0.54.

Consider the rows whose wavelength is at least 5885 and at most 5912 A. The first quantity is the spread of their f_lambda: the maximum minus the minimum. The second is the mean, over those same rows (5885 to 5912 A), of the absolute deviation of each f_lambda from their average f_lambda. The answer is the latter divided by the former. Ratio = 0.25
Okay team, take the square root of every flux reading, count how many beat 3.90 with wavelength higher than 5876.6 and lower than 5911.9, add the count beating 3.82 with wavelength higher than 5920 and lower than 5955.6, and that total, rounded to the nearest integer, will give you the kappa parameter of 7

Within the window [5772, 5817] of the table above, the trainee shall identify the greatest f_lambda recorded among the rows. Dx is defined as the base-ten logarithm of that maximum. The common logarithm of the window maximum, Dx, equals 1.21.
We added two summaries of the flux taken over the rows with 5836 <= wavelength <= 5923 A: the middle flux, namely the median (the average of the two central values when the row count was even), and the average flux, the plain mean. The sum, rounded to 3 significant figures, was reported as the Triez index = 28.5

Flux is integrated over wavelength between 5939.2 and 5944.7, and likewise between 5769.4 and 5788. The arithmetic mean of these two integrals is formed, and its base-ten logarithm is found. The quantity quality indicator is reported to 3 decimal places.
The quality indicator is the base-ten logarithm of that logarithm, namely 0.353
